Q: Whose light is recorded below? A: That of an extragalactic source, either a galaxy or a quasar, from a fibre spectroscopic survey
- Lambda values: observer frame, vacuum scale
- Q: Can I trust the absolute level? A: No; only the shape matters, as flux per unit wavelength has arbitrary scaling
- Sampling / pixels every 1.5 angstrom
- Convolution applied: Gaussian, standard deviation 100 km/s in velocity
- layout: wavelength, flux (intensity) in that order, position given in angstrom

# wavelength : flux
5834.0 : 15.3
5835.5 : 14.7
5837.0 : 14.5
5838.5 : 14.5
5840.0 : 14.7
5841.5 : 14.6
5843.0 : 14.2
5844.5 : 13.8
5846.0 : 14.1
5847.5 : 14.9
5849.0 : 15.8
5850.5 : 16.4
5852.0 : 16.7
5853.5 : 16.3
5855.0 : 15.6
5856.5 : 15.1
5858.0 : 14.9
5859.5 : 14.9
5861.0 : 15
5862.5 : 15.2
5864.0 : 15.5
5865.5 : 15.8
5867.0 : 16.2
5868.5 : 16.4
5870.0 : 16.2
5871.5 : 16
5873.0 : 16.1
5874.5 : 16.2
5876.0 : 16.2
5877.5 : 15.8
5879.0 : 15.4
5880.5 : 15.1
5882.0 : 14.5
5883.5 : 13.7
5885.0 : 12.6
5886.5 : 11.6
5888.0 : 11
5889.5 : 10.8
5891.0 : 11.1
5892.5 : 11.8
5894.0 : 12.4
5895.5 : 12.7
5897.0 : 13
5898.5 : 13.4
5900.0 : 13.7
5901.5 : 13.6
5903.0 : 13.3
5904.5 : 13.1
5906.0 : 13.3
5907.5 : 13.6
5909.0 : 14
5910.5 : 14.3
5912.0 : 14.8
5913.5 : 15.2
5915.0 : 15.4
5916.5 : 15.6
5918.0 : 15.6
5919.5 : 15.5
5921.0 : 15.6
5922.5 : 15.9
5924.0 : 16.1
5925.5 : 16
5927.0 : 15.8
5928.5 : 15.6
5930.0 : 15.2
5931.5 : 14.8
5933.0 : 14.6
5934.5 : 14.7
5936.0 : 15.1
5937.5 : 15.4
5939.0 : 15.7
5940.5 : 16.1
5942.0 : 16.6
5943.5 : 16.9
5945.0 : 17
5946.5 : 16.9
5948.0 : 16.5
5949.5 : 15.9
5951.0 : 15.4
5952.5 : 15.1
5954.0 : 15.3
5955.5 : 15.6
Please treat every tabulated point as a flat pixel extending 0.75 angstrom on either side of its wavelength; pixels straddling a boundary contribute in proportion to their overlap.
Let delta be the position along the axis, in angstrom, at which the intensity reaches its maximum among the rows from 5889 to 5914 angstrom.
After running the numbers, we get 5913.5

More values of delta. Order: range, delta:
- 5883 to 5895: 5883.5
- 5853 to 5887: 5868.5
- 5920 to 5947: 5945.0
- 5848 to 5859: 5852.0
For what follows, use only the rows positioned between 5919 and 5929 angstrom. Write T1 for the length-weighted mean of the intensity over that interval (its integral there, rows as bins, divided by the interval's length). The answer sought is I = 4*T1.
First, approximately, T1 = 15.8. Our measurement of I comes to 63.2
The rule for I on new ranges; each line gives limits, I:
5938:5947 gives 66.0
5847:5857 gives 63.5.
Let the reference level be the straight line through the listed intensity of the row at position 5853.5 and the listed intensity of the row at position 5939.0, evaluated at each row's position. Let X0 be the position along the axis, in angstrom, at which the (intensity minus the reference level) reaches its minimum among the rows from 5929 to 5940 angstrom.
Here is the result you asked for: 5933.0 angstrom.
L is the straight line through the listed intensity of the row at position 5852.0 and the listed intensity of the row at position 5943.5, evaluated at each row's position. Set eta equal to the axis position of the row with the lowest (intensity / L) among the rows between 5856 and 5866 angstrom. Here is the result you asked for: 5859.5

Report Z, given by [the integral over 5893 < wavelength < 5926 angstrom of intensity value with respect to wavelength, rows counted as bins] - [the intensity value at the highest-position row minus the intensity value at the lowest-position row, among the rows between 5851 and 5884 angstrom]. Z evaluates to 476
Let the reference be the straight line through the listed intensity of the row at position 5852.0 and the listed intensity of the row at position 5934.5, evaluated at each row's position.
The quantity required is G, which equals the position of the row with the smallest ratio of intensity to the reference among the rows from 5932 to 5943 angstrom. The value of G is 5933.0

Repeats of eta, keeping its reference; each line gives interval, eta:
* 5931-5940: 5933.0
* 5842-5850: 5844.5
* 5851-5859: 5858.0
